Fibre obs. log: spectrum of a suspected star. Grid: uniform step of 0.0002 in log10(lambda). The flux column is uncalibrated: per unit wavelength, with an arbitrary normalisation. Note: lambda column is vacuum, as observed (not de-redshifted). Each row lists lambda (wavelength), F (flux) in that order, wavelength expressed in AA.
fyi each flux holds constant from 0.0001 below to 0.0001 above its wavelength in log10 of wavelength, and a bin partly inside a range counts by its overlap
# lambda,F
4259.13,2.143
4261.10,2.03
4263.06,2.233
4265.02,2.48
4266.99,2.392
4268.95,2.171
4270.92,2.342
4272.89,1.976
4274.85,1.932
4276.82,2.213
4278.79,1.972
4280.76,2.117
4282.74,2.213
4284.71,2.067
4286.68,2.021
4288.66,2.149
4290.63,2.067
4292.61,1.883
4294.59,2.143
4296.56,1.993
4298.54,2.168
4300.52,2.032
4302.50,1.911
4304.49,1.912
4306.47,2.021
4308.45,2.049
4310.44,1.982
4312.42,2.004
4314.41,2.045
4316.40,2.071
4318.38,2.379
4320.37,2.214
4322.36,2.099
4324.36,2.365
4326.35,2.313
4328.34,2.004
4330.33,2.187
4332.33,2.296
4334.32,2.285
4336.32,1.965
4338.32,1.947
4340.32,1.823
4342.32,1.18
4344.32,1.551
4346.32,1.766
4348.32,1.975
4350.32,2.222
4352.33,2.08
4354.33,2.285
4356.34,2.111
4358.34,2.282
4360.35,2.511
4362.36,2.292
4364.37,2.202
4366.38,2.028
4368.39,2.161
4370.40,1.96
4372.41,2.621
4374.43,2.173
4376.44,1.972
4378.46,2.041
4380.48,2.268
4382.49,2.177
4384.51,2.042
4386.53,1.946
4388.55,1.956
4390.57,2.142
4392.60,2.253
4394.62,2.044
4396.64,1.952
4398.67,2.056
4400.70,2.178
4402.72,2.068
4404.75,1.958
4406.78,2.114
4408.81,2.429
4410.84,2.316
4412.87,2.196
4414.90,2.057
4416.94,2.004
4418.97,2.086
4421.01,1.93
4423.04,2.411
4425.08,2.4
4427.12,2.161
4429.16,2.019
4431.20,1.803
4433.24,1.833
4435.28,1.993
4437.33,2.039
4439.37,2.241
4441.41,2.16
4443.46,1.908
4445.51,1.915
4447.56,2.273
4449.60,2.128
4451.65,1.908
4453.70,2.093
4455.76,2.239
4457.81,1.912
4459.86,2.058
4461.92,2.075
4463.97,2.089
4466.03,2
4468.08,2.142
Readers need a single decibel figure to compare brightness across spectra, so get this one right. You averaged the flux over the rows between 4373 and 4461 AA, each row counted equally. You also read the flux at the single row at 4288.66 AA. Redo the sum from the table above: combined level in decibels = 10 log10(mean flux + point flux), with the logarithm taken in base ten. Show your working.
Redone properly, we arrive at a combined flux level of 6.27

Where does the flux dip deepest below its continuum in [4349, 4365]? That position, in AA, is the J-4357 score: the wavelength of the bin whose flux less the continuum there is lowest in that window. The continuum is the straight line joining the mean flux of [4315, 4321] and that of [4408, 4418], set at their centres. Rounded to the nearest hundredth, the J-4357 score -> 4352.33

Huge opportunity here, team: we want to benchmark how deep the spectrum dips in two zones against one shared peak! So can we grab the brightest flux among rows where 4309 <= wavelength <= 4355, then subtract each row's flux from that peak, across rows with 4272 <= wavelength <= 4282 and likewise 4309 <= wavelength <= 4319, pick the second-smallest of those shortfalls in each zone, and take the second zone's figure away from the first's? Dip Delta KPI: -0.05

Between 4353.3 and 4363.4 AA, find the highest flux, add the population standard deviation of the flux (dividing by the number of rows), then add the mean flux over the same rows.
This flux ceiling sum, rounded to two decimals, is 4.93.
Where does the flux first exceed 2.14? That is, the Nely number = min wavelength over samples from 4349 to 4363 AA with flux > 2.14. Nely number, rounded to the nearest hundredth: 4350.32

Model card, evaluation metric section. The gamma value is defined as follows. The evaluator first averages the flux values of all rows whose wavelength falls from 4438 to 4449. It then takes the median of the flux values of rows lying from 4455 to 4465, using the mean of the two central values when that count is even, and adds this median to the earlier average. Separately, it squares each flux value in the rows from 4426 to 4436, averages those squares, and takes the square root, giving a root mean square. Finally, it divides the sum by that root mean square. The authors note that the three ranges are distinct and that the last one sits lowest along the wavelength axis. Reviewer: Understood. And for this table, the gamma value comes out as 2.12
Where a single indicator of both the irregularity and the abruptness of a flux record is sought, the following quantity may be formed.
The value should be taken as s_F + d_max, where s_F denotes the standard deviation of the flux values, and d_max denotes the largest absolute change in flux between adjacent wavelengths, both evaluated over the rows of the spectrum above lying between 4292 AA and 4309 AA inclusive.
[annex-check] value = 0.4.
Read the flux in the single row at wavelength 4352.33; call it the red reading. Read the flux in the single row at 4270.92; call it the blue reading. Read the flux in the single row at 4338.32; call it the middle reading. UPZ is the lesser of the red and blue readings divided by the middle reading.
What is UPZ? 1.07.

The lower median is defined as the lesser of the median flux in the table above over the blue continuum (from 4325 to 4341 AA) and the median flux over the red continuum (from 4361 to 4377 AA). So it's 2.10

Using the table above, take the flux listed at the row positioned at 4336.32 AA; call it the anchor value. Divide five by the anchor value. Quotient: 2.54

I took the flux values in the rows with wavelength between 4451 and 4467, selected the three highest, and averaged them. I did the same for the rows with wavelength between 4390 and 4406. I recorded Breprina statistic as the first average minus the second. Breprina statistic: -0.051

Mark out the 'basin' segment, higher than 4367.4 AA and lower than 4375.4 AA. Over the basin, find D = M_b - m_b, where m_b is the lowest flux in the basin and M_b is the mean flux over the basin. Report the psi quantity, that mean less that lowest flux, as 0.269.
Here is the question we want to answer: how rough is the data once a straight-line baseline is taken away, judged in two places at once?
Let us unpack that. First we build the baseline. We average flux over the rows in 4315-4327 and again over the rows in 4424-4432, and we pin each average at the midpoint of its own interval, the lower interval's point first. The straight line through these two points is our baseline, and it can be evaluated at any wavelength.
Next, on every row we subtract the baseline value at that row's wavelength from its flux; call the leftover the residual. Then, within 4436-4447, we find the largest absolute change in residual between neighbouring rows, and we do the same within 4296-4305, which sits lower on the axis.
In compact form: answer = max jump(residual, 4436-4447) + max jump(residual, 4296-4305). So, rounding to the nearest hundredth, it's 0.43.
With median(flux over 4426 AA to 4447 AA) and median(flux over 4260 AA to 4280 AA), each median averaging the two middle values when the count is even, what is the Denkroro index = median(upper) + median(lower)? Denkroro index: 4.20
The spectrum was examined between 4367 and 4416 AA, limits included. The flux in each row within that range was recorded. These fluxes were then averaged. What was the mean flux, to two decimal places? 2.13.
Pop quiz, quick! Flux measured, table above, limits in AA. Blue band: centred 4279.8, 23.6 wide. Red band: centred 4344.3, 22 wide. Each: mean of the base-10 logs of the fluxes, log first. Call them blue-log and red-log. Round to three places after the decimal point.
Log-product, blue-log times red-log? 0.089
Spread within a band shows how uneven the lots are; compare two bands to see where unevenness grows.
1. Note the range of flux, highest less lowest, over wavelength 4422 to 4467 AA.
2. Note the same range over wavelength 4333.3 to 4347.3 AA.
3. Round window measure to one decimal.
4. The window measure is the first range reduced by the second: -0.5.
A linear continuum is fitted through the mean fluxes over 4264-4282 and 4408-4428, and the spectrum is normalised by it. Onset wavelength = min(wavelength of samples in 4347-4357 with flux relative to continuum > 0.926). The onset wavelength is 4350.32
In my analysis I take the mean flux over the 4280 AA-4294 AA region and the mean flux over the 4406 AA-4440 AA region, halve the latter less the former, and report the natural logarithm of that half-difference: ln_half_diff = -3.8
